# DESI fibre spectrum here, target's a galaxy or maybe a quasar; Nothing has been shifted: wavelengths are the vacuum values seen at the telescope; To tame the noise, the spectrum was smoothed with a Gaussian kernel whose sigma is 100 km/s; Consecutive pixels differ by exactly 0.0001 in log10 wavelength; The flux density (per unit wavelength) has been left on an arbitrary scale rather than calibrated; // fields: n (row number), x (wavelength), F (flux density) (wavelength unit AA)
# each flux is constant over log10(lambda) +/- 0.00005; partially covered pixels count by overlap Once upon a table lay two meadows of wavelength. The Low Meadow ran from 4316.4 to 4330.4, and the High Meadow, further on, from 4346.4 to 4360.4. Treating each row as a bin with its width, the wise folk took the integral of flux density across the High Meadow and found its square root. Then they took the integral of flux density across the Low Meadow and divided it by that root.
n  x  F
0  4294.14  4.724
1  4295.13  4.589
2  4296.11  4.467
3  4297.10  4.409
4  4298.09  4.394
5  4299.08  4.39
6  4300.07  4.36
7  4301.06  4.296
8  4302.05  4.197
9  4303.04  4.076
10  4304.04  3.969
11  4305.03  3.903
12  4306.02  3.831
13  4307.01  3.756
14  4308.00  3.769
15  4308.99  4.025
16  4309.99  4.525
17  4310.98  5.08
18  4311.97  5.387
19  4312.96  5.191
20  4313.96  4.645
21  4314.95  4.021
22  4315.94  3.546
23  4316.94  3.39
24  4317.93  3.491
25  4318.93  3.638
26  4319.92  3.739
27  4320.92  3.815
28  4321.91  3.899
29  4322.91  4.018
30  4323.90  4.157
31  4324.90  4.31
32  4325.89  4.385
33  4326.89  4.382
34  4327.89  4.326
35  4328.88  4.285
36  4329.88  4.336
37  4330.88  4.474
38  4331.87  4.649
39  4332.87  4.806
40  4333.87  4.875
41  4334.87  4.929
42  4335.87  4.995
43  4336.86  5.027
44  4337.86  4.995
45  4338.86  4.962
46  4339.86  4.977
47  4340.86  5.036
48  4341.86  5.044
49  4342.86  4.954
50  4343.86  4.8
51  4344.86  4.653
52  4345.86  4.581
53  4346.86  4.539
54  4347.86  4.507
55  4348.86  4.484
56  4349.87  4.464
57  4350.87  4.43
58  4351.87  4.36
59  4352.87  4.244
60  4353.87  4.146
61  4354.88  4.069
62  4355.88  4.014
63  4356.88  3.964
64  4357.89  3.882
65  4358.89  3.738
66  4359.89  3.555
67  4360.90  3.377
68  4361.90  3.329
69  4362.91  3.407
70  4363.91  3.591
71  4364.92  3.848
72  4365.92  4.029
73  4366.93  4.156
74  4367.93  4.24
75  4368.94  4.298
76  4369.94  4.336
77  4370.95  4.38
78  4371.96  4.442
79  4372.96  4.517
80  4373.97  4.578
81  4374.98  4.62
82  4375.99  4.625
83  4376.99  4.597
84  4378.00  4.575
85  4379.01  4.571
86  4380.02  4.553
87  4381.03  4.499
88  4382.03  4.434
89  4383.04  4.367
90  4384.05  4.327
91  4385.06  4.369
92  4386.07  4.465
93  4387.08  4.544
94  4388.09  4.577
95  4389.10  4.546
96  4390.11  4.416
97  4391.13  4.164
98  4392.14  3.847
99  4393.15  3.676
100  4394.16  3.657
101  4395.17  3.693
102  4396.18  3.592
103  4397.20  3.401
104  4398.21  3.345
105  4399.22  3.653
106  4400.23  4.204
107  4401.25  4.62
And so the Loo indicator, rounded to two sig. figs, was 7.3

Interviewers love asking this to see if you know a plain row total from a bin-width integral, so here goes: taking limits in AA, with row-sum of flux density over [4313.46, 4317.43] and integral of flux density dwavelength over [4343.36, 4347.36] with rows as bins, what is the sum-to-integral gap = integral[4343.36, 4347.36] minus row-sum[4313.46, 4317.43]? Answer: 3.0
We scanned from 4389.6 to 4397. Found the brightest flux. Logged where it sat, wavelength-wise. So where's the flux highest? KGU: 4390.11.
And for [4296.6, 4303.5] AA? 4297.10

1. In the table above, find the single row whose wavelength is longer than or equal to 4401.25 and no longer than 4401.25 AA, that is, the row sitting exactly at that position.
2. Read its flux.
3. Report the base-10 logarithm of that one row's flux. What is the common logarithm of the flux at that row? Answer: 0.665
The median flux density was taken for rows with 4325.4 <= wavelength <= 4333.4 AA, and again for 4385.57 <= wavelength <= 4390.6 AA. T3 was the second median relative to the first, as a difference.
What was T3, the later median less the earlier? 0.16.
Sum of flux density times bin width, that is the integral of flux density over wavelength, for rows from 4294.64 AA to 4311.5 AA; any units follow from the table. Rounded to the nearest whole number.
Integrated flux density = 71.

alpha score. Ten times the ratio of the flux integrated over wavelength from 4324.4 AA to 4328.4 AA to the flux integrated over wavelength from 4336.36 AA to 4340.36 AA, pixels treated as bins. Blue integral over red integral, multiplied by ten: 8.7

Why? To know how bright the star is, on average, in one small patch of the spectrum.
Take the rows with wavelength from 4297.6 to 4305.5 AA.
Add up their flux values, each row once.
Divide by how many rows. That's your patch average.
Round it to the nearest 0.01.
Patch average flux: 4.20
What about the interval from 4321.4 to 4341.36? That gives 4.59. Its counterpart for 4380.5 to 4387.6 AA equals 4.43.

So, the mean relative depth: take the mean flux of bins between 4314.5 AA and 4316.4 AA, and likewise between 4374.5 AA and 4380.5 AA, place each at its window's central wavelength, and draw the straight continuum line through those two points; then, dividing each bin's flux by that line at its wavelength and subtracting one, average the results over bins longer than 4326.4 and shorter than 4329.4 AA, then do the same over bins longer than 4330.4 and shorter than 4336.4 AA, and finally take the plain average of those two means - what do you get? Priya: 0.14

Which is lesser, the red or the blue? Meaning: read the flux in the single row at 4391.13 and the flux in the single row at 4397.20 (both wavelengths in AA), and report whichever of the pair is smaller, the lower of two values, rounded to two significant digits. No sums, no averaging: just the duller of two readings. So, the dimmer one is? 3.4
